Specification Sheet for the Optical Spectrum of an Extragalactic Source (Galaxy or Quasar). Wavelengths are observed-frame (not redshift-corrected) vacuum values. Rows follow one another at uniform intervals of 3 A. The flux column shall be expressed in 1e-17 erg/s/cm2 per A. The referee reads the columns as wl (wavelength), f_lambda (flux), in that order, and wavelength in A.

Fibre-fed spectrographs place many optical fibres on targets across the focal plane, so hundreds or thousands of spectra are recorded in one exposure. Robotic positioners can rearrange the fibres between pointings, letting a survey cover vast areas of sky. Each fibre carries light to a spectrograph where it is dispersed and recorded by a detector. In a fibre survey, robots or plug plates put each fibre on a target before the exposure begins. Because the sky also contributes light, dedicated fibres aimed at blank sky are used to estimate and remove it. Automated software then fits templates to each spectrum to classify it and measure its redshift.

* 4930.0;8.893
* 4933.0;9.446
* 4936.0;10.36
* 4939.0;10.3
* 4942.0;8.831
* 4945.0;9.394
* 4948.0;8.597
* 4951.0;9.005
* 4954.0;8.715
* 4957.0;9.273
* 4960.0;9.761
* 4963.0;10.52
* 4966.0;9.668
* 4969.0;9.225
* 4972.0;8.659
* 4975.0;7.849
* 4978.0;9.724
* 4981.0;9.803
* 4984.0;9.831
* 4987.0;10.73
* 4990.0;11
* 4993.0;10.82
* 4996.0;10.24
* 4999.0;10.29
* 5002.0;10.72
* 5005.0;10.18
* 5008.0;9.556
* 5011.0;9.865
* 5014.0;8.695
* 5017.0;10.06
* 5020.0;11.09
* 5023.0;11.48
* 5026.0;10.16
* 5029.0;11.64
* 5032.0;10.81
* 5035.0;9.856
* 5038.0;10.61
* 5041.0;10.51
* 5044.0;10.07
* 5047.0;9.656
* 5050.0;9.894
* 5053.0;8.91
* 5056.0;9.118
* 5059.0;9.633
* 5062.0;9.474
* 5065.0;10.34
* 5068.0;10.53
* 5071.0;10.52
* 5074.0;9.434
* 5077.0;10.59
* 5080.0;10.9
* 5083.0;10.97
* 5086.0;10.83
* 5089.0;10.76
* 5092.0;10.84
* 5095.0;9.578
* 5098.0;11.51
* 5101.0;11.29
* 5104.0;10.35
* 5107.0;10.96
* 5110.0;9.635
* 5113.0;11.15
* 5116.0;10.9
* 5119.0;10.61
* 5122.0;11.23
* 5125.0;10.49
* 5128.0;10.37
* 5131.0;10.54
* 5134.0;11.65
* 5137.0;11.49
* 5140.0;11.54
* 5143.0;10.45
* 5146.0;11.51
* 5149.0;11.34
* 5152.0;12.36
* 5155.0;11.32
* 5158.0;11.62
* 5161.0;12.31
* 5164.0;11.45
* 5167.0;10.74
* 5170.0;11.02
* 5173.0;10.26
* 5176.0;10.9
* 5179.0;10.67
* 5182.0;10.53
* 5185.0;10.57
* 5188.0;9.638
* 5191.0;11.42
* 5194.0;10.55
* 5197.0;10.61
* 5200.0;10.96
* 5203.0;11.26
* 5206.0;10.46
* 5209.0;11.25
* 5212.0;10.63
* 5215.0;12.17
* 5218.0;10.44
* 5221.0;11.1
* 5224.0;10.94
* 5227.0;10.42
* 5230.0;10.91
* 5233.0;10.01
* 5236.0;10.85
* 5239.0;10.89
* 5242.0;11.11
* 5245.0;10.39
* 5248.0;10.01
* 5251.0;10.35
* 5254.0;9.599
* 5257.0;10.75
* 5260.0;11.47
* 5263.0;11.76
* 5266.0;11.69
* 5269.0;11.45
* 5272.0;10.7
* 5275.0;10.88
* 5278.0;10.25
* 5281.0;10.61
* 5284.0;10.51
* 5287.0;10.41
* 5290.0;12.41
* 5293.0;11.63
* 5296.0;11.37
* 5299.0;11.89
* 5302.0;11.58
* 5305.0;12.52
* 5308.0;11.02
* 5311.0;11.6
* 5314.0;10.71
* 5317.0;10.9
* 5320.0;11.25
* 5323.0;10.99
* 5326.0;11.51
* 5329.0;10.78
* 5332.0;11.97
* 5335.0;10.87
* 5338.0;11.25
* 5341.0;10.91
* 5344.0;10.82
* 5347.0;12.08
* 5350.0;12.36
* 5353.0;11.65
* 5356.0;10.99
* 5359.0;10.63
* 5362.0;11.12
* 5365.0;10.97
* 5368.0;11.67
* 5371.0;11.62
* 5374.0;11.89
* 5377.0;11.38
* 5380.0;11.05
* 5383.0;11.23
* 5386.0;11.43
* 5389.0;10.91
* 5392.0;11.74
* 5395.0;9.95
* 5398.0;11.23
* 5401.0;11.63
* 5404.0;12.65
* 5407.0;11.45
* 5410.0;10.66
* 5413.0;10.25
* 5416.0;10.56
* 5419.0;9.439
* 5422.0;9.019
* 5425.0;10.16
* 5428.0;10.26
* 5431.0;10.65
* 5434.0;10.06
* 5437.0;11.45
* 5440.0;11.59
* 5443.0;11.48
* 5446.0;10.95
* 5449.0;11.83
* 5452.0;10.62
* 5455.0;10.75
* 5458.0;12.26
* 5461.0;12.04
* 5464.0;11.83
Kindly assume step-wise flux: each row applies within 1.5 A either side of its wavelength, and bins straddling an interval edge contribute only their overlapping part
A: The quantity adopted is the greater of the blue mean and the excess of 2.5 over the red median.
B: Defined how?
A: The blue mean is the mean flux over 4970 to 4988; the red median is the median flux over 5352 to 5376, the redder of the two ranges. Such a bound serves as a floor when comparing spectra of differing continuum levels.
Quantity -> 9.4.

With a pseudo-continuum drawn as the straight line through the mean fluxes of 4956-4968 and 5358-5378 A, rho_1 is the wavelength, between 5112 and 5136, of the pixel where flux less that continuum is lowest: 5128.0 A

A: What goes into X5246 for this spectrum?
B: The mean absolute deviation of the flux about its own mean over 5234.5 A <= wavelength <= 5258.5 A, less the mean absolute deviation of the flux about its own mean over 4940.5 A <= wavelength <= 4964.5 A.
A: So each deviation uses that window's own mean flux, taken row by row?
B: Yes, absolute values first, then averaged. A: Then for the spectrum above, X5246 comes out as -0.1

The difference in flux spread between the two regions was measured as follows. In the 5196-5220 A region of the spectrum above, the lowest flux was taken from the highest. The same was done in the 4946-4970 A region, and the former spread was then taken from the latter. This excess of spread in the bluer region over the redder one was 0.2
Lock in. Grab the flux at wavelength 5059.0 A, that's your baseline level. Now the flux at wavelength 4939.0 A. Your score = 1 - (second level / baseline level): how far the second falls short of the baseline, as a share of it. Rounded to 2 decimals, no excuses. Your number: -0.07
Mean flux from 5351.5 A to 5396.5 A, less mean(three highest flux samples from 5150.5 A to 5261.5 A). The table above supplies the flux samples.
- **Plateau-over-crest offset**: -1.1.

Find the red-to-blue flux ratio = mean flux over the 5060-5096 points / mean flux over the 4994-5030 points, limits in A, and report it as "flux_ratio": 1.01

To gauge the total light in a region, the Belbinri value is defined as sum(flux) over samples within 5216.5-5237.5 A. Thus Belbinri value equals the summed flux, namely 75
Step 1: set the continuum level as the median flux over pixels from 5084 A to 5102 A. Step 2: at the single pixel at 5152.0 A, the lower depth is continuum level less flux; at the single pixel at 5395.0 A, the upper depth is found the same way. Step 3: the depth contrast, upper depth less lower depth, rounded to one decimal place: 2.4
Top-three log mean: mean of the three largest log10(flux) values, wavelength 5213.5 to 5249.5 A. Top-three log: 1.059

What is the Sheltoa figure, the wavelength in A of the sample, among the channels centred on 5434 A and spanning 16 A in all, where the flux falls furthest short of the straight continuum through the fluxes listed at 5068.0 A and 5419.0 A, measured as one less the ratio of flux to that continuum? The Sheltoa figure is 5434.0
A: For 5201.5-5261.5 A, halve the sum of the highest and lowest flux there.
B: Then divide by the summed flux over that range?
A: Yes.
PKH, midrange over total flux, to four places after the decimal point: 0.0506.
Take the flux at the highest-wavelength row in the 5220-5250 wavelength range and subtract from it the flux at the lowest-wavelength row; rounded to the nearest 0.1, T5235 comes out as -1.1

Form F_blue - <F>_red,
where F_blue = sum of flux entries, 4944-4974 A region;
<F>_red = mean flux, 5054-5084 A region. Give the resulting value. 83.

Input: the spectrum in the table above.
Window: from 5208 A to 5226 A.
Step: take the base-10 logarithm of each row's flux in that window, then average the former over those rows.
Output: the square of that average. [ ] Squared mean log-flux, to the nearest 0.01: 1.09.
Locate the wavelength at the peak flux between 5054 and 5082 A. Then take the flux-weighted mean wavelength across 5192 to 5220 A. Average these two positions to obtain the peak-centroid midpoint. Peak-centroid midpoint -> 5143.1 A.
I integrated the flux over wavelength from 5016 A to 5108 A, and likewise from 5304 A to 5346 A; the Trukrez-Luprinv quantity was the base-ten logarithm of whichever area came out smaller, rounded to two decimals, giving 2.67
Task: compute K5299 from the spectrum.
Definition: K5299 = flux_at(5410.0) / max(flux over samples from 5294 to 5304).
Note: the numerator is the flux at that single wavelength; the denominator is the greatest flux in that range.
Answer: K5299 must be 0.90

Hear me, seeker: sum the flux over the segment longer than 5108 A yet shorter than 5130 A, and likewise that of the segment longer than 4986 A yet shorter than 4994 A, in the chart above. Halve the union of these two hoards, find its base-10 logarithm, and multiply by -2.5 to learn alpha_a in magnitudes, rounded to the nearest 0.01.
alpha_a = -4.32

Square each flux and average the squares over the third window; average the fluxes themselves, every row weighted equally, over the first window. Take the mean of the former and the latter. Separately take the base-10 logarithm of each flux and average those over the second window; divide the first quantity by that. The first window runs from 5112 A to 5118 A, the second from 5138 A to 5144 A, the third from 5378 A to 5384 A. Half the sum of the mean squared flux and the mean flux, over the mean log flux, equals 65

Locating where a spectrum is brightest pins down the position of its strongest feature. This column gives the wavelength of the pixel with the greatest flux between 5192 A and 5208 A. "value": 5203.0 A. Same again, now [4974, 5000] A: 4990.0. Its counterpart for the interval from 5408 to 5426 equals 5410.0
